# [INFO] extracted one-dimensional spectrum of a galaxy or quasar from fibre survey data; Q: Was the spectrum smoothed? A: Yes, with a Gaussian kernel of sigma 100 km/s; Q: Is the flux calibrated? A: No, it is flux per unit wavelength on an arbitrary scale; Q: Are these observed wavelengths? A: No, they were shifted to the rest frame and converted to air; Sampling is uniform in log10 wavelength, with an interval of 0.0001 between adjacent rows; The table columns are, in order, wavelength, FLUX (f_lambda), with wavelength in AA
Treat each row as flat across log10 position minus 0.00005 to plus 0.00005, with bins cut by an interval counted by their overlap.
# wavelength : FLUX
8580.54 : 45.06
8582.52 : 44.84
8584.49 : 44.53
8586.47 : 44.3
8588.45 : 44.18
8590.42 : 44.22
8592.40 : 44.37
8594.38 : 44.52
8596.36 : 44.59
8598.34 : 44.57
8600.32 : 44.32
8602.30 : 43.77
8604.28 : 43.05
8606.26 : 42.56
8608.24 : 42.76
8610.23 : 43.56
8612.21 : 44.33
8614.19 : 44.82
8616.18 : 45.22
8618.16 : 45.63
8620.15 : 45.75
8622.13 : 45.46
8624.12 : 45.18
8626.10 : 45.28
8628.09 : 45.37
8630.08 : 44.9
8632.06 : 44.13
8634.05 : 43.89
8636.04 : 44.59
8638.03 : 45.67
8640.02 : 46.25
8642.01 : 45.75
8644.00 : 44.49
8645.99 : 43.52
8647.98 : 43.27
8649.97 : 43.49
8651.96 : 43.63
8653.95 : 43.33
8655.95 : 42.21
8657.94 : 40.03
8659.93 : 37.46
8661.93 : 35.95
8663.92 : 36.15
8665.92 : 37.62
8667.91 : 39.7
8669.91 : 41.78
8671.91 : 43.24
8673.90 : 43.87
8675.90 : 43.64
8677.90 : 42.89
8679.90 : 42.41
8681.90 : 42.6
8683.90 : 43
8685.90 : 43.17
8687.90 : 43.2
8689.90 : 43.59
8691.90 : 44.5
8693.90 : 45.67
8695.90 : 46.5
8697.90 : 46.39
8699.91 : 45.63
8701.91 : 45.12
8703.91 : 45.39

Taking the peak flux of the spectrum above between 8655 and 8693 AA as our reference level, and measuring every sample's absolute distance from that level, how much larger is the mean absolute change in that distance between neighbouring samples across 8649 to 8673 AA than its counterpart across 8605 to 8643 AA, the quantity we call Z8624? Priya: 0.98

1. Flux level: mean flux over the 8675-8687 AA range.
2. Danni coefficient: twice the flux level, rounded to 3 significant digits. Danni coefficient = 85.9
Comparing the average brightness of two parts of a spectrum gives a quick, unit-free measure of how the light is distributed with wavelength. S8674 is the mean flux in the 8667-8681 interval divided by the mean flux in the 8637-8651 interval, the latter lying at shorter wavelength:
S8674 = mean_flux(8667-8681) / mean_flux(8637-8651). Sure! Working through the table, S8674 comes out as 0.95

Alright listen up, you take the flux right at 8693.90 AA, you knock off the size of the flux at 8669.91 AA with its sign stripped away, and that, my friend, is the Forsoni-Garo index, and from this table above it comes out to 3.89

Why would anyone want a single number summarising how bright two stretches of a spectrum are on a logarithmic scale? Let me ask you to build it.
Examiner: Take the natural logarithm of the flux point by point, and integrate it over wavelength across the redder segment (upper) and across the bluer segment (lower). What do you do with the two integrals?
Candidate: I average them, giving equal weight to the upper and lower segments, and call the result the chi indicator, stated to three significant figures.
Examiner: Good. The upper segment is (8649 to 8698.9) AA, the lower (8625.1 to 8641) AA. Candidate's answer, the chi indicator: 124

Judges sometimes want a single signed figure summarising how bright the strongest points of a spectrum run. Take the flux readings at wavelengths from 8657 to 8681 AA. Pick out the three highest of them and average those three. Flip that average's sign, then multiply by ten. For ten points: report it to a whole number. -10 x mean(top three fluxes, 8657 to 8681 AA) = -436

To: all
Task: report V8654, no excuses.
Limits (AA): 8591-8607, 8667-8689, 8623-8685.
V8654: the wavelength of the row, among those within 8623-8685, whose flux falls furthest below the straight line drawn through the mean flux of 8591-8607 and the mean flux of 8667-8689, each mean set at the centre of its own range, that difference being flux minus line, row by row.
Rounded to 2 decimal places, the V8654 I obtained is 8661.93 AA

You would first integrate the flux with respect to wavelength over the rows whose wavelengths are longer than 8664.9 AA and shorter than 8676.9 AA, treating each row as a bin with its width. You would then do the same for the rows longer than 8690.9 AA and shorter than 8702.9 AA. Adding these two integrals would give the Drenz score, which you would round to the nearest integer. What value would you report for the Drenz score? 1047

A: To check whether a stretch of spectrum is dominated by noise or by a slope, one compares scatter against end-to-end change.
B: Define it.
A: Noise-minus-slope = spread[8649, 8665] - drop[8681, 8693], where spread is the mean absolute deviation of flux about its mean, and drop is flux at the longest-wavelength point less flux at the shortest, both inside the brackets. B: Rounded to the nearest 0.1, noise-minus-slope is 1.0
